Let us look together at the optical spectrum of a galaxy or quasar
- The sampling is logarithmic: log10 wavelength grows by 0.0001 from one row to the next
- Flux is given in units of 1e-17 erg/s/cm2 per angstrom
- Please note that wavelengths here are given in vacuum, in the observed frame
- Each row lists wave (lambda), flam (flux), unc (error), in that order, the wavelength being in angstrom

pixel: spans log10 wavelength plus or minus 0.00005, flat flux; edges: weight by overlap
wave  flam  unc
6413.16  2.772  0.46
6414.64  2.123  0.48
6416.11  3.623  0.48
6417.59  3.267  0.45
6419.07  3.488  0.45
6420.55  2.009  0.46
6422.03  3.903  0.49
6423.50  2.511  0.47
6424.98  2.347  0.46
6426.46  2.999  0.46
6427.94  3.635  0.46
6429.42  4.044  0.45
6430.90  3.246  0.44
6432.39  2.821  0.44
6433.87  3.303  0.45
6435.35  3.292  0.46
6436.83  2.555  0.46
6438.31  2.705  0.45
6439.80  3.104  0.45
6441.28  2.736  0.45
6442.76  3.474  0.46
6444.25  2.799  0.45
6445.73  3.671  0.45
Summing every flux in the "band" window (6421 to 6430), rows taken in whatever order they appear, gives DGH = 19.4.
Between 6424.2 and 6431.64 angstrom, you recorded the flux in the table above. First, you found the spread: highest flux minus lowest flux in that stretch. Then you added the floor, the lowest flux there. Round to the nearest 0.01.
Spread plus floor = 4.04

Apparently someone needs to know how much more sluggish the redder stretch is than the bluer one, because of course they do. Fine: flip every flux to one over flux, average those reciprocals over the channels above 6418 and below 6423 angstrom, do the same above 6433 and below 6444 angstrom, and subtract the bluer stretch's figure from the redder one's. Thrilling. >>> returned -0.01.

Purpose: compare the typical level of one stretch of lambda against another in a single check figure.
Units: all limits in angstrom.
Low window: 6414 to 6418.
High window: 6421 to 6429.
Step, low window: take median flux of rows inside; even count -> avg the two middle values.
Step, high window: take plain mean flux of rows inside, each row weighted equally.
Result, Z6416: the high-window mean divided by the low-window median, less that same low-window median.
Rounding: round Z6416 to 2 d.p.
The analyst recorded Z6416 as -2.32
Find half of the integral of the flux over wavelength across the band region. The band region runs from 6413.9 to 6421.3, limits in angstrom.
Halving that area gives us 11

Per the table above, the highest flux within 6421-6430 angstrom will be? 4.044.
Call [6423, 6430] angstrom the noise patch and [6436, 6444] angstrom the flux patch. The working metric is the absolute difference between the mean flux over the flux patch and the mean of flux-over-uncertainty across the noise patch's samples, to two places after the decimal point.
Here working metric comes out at 3.86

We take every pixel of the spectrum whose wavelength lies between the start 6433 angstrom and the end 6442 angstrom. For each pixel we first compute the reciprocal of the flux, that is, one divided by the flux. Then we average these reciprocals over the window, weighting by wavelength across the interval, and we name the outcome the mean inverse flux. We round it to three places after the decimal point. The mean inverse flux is 0.343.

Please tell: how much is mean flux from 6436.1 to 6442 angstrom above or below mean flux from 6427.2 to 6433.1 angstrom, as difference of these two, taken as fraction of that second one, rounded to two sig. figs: -0.19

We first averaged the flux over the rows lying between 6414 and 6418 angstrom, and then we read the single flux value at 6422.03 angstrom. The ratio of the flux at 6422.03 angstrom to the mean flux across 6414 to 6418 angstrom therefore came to 1.30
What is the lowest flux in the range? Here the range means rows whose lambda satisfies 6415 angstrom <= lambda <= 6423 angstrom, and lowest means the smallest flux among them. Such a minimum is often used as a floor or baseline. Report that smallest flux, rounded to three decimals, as 2.009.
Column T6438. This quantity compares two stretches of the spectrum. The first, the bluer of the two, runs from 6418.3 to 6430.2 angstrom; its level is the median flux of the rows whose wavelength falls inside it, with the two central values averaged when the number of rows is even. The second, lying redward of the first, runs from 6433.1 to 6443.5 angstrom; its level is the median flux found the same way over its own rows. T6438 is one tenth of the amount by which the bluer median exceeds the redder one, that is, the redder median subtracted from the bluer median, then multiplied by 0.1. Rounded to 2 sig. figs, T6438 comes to 0.014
